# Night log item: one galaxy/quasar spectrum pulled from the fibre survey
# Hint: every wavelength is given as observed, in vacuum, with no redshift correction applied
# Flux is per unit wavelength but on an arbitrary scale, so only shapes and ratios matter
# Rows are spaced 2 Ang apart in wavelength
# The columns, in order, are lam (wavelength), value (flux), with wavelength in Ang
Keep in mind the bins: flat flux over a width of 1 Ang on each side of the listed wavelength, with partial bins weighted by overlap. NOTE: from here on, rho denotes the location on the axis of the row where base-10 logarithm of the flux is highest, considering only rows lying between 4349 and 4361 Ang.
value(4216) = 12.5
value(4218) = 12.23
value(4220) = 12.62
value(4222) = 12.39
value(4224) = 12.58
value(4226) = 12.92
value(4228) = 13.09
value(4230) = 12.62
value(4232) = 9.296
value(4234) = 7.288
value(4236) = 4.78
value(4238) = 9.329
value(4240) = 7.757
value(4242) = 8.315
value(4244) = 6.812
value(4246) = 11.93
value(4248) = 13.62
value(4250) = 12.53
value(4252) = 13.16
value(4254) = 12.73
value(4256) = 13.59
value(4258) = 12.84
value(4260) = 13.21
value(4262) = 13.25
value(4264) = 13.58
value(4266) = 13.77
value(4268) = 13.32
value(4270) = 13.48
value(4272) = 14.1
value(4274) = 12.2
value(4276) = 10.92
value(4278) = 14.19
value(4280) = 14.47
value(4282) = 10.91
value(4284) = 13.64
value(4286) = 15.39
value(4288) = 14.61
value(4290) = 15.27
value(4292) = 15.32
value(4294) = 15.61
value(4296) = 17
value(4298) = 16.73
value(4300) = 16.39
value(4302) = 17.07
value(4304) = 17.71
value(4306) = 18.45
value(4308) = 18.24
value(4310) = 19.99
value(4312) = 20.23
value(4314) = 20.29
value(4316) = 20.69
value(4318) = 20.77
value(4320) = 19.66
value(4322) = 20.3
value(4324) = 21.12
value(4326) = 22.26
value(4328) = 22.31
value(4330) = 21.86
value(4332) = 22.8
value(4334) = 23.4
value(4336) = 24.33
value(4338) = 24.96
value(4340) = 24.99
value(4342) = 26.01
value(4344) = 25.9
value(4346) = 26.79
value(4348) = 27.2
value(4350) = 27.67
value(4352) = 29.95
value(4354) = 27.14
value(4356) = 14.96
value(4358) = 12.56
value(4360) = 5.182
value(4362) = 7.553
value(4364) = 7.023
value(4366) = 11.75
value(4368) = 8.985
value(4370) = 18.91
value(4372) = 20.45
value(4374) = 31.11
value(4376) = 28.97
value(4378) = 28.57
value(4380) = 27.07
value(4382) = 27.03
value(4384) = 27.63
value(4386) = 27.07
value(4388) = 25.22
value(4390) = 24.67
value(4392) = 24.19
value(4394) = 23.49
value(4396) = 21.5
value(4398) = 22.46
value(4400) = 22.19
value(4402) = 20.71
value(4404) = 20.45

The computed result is 4352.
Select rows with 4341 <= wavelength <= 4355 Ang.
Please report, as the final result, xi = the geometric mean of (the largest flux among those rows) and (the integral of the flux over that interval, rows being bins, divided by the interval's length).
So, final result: 29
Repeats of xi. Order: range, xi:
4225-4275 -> 13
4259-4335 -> 20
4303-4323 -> 20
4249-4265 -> 13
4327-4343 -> 25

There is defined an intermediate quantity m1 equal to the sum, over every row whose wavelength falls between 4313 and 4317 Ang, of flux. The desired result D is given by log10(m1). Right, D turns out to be 1.61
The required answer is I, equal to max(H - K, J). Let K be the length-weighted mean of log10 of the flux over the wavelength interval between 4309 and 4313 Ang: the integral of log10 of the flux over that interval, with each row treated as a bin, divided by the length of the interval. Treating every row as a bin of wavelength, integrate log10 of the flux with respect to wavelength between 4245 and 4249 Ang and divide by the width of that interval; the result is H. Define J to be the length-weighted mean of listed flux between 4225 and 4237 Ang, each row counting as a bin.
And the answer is 10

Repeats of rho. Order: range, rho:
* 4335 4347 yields 4346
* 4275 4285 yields 4280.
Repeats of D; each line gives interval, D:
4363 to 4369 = 1.44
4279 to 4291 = 1.93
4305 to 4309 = 1.56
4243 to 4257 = 1.93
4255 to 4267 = 1.90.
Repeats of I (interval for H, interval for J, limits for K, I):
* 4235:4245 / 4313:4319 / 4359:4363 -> 21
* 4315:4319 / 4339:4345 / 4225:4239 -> 26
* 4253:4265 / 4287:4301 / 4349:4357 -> 16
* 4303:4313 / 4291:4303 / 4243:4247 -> 16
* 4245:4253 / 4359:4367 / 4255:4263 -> 8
